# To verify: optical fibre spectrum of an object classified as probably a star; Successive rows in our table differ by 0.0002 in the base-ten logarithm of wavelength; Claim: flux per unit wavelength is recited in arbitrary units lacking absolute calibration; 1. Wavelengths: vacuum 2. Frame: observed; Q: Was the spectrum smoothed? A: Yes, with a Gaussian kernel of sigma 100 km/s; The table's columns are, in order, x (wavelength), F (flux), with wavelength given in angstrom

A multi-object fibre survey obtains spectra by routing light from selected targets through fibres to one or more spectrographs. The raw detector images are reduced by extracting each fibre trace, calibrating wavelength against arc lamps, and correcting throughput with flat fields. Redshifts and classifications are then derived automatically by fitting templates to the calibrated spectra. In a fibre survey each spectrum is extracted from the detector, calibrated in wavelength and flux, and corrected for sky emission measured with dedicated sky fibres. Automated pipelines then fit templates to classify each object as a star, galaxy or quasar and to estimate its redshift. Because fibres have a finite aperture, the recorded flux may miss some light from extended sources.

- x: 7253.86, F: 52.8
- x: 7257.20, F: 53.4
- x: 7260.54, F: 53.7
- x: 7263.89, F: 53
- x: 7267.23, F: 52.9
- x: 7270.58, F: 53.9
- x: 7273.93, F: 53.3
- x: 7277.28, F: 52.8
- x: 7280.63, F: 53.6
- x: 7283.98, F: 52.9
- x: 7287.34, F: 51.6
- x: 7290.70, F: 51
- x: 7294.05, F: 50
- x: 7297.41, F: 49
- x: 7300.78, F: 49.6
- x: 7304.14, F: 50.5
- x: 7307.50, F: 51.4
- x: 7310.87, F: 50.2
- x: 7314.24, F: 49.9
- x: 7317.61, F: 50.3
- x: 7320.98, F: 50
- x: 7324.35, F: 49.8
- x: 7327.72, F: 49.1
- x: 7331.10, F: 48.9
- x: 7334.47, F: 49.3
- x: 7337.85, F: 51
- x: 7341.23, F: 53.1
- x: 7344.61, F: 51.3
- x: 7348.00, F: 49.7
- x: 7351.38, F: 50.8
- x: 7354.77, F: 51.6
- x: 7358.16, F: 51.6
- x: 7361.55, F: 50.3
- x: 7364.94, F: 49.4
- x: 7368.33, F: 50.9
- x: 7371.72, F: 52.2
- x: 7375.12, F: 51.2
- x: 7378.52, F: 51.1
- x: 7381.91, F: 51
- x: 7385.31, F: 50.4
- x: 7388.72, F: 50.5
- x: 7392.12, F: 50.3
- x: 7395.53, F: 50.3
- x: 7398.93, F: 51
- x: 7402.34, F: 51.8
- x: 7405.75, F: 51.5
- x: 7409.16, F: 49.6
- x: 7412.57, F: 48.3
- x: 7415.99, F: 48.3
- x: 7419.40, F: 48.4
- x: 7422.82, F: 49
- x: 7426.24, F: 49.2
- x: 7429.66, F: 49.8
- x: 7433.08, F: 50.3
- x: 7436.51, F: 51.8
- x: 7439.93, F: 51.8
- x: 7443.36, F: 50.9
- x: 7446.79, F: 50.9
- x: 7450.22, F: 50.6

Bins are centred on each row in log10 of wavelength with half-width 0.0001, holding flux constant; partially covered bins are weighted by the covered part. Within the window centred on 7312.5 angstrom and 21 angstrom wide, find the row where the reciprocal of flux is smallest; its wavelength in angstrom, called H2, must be 7307.50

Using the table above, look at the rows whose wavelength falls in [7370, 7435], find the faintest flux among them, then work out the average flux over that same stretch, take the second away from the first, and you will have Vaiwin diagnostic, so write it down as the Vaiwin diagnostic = -1.92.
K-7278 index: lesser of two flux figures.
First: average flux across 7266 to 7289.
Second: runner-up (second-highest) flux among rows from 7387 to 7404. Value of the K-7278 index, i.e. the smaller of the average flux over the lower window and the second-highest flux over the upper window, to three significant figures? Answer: 51.0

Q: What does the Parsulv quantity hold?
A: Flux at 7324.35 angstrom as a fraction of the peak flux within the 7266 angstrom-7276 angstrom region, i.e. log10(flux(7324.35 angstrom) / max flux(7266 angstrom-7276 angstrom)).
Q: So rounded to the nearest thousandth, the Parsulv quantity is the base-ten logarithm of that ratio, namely -0.034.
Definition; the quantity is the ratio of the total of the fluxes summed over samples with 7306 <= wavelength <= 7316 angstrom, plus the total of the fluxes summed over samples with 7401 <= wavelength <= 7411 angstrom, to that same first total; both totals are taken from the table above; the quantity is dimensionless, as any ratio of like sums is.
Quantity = 2.01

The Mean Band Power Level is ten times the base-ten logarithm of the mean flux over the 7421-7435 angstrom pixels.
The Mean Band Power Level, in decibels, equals 17.0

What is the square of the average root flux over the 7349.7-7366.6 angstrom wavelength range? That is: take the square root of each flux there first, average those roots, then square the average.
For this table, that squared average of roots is 50.7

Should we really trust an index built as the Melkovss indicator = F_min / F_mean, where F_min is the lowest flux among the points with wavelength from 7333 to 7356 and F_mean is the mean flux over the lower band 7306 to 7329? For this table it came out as 0.984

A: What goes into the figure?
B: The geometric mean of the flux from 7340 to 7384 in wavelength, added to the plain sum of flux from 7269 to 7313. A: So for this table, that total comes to 721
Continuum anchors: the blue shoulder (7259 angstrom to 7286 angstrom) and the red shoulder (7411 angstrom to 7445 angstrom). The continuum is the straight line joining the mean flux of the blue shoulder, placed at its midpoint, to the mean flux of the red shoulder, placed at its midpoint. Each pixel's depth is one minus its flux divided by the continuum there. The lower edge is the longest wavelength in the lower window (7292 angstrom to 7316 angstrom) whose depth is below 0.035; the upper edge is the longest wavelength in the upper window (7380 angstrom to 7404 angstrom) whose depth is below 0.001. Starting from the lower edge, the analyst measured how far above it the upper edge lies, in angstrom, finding 94.8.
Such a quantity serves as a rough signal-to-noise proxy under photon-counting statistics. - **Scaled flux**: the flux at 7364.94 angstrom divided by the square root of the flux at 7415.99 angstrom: 7.11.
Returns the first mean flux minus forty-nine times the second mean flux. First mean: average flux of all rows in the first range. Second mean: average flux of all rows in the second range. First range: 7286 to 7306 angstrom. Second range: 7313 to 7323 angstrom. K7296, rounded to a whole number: -2403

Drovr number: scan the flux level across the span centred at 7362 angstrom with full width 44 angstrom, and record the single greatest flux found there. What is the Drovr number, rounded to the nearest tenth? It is 53.1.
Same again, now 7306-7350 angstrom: 53.1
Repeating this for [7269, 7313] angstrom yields 53.9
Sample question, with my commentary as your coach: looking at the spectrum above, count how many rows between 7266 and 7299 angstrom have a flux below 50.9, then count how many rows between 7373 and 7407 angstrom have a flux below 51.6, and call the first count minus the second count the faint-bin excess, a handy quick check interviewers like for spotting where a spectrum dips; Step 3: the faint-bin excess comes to -7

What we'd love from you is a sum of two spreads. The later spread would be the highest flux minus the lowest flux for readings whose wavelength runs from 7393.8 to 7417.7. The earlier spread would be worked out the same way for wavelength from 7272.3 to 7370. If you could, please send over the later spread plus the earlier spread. 8.2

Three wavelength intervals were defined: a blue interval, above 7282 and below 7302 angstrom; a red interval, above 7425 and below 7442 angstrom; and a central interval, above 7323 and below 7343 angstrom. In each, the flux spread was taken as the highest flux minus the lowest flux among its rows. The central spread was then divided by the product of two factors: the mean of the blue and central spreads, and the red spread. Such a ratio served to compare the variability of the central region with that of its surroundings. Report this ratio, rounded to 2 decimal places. 0.40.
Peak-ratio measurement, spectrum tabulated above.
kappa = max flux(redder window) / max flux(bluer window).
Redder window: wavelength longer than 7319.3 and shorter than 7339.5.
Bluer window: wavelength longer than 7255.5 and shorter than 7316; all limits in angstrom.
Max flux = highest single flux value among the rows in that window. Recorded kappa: 0.95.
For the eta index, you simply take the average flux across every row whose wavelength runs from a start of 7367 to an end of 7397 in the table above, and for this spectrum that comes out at 50.9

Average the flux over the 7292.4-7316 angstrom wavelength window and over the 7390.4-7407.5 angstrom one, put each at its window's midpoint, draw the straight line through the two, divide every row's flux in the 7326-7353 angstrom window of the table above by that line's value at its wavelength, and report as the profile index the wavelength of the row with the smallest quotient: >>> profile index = 7331.10 angstrom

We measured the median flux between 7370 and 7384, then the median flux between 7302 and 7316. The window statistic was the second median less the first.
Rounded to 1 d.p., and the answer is -0.8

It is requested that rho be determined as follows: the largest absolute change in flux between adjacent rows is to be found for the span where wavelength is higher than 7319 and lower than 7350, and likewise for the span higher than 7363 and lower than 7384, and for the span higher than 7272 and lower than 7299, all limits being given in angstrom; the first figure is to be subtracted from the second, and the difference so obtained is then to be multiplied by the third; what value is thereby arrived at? -0.8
